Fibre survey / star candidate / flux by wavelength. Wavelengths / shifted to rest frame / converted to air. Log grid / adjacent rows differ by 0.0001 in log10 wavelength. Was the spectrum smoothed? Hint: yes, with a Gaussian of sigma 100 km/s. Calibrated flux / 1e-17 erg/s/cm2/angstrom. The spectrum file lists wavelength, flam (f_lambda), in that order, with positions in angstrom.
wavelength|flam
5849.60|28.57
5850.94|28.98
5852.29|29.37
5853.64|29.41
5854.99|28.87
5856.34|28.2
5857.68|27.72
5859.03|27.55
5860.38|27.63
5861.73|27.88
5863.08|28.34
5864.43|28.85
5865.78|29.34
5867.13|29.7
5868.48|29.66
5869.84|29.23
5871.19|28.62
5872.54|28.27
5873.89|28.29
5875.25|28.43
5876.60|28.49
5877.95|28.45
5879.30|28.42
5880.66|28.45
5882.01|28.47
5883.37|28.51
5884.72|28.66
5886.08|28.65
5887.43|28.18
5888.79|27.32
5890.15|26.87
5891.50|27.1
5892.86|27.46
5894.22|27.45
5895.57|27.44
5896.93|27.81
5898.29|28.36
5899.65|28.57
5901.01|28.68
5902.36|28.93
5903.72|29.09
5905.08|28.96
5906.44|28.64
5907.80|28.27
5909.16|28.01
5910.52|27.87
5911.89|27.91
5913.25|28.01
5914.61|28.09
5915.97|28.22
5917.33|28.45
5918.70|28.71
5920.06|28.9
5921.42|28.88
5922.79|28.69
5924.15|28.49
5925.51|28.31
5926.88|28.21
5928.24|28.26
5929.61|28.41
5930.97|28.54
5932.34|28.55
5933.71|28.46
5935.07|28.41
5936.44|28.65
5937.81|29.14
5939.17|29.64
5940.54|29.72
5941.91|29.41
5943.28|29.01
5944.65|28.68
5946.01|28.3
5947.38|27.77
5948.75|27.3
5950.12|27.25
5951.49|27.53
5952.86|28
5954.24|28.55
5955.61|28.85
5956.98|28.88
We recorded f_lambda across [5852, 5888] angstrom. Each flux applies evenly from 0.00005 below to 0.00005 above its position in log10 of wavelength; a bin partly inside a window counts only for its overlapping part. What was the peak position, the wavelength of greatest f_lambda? 5867.13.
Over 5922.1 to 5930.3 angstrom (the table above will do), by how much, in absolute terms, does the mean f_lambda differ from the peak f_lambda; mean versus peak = 0.3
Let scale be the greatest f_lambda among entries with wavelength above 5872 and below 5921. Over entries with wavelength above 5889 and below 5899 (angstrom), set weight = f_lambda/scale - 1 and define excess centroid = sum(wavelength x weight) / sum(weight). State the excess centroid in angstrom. 5893.5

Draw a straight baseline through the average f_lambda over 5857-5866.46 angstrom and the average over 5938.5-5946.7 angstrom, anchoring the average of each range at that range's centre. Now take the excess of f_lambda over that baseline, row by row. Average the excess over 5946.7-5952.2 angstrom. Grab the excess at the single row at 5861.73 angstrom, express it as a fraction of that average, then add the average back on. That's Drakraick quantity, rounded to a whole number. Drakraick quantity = -2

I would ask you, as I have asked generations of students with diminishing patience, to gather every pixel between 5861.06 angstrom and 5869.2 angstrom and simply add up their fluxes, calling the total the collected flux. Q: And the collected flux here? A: 174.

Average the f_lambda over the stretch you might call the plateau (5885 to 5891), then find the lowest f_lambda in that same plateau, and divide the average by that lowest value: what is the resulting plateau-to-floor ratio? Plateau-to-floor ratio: 1.03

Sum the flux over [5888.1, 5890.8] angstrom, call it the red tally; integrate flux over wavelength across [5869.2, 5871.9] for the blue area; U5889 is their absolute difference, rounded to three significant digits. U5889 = 24.0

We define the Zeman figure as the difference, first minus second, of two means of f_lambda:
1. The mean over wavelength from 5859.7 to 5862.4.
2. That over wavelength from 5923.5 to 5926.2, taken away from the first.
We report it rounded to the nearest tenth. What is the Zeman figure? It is -0.6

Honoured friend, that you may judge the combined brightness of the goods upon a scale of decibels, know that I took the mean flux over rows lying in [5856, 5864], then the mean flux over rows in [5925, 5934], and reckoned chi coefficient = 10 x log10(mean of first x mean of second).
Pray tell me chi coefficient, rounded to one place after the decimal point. 29.0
